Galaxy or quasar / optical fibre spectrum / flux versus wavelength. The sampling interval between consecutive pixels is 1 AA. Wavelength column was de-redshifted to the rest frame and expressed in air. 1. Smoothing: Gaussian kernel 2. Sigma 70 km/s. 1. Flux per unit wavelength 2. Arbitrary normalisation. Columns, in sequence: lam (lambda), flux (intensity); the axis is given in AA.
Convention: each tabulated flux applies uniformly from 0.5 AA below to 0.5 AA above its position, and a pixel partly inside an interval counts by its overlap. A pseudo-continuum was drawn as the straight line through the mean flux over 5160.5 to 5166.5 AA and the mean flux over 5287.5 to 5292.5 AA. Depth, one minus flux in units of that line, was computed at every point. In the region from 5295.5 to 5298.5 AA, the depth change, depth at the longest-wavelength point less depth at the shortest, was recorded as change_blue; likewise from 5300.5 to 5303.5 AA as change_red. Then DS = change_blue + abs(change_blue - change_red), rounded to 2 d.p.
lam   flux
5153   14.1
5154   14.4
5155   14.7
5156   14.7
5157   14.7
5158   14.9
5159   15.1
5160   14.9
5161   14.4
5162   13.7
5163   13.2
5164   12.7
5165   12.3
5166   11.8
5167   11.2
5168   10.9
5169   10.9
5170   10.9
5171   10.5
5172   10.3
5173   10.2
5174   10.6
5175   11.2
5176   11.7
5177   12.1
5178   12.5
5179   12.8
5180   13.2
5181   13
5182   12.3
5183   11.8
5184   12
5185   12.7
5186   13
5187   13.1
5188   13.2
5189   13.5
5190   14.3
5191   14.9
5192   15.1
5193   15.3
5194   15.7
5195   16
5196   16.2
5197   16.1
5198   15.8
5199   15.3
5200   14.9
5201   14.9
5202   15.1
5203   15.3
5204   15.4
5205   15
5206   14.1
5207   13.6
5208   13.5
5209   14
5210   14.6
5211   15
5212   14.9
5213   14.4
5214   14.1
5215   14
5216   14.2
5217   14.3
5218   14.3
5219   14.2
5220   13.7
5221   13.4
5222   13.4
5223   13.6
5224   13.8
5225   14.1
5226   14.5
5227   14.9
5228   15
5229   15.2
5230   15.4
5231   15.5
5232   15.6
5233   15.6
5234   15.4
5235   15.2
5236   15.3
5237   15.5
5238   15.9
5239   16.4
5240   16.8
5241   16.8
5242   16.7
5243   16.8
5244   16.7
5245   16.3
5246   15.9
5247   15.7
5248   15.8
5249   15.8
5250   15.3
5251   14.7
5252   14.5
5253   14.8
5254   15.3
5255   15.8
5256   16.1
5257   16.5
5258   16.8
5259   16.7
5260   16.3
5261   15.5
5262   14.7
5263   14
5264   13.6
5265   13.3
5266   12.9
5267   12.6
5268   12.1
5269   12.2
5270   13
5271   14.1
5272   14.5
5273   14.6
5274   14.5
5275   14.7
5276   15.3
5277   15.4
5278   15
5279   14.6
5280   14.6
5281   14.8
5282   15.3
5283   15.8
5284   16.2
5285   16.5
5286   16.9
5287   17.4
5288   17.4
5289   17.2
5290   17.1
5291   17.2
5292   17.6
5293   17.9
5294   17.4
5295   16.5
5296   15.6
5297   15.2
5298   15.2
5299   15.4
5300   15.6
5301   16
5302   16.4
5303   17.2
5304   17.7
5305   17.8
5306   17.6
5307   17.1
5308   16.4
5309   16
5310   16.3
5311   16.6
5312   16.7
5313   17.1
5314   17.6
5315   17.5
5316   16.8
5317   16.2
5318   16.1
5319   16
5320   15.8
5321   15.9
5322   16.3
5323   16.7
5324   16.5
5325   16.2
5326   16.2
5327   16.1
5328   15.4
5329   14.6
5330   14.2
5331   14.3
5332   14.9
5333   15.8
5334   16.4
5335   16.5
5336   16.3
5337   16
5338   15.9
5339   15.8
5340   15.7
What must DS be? 0.12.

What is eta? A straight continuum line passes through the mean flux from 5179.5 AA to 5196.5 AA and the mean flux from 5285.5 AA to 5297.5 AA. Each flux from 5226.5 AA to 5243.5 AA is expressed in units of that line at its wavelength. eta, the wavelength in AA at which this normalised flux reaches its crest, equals 5240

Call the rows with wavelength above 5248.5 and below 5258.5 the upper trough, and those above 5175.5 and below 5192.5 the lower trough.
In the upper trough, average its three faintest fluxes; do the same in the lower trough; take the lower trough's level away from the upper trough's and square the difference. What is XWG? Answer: 8.0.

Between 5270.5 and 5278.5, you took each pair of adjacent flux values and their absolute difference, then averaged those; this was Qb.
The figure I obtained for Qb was 0.271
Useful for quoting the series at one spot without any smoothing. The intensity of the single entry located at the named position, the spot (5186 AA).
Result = 13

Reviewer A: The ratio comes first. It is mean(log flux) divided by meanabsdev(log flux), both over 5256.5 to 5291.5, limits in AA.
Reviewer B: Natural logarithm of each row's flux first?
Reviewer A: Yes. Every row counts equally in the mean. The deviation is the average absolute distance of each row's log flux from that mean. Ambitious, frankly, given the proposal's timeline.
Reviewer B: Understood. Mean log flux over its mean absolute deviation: 32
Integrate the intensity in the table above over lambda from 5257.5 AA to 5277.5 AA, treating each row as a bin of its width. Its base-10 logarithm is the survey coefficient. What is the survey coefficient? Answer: 2.46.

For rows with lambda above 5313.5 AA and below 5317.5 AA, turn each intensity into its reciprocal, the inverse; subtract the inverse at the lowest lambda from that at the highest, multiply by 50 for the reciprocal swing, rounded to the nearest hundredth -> 0.25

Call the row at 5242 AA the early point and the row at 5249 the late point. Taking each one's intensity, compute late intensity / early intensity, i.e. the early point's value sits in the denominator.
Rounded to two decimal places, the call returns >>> 0.95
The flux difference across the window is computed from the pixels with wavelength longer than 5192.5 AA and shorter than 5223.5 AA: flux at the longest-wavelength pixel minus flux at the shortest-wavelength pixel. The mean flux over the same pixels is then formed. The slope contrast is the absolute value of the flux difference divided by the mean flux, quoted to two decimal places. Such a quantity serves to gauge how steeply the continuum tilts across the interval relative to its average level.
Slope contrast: 0.12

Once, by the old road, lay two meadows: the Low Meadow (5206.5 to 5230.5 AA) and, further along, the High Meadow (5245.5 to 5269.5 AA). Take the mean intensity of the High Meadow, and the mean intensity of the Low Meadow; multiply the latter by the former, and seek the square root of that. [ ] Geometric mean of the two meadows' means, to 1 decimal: 14.6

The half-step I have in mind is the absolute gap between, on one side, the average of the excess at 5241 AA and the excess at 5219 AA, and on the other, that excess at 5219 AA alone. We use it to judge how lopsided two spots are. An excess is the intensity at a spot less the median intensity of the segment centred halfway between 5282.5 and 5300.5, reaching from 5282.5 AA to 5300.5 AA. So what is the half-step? 1.3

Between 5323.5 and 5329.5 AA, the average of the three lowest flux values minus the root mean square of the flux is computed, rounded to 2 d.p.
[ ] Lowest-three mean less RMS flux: -0.48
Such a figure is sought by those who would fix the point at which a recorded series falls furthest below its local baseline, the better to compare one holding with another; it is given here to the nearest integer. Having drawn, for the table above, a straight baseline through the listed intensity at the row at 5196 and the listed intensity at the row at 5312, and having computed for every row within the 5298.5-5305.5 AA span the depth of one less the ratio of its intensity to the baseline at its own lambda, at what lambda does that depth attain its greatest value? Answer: 5299 AA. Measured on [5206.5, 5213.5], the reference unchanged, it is 5208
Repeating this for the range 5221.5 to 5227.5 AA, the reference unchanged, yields 5222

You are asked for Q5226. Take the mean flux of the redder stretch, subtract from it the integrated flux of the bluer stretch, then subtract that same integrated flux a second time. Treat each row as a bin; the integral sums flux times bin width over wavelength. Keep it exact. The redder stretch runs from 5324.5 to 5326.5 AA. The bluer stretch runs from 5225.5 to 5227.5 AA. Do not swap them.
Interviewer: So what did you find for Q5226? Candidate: -43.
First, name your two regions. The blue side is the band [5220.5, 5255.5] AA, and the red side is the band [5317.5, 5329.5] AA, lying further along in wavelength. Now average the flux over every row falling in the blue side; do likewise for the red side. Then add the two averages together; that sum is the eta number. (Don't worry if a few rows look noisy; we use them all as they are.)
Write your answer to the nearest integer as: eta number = 31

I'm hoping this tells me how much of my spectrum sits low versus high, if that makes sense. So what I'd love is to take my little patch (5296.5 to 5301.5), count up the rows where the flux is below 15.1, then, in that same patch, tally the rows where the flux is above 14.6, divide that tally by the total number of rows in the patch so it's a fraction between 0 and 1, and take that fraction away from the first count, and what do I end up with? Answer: -1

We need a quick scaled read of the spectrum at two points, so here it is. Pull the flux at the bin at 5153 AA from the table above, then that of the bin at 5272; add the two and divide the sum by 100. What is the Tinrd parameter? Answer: 0.286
